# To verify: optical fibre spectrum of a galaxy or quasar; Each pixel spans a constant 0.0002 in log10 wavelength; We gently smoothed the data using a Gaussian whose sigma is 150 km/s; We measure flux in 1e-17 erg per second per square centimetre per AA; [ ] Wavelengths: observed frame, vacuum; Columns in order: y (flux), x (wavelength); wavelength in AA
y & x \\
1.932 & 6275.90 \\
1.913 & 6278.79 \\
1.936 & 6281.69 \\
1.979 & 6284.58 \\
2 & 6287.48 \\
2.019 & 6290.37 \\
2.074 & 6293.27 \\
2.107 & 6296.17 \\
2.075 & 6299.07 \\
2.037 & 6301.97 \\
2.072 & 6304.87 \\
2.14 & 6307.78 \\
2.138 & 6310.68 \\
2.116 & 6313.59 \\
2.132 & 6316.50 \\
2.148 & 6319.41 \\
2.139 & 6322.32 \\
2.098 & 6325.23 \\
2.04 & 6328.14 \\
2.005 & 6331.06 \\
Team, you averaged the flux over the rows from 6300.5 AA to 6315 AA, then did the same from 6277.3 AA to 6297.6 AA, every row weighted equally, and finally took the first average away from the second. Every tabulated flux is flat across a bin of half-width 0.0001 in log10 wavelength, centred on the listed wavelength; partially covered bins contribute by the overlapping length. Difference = -0.097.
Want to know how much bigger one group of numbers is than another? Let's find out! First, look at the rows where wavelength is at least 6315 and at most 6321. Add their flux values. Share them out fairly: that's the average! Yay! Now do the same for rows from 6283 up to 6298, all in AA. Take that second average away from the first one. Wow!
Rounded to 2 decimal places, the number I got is 0.10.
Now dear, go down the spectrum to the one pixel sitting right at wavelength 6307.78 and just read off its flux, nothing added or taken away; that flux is 2.14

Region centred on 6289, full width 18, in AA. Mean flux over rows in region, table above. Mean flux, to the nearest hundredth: 2.02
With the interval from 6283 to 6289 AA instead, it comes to 1.99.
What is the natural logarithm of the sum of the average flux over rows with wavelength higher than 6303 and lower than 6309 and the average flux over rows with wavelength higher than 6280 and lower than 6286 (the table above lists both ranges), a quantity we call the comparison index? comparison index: 1.40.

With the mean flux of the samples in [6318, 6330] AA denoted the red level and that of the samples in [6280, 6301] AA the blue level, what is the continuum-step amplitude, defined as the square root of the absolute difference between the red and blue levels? 0.28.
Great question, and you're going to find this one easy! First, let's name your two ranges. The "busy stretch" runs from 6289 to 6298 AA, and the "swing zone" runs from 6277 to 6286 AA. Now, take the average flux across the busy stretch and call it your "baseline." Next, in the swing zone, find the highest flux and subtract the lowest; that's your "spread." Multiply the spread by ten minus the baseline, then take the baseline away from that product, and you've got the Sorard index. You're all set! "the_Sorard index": -1.54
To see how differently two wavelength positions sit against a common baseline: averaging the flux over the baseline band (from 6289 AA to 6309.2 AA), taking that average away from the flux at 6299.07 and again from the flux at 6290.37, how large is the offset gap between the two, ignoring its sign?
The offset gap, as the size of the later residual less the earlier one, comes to 0.06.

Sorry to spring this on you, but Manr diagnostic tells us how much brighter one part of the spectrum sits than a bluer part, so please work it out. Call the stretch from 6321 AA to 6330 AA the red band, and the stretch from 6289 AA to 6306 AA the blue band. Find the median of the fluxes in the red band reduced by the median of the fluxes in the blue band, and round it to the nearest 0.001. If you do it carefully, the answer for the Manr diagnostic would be 0.025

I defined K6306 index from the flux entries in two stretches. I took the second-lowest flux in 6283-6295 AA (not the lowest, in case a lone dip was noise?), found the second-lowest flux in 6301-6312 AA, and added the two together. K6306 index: 4.07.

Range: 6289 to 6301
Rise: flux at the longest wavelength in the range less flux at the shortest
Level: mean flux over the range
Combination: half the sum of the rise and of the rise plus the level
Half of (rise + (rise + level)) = 1.090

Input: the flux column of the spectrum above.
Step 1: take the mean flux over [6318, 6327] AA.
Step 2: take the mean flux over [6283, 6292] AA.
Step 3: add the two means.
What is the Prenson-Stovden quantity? 4.13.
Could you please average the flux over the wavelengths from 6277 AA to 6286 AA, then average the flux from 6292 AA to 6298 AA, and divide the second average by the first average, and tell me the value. 1.076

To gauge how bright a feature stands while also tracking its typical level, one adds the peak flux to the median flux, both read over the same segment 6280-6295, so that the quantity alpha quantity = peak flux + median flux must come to 4.07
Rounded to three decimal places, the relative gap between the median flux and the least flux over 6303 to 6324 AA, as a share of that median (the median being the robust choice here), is 0.031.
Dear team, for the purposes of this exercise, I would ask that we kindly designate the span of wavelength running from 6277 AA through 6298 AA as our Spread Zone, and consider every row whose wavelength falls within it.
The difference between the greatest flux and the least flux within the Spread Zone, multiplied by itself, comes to 0.0376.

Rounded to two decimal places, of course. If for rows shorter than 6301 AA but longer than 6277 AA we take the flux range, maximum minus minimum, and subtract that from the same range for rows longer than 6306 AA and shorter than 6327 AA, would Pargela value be -0.14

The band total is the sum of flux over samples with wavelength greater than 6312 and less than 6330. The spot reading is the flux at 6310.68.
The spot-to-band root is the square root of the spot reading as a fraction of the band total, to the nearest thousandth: 0.411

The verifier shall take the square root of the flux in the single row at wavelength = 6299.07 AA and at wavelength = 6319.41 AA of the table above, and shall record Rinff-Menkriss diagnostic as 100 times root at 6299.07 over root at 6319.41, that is 98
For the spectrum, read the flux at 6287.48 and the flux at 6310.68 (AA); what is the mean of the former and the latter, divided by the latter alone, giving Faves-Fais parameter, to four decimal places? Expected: 0.9677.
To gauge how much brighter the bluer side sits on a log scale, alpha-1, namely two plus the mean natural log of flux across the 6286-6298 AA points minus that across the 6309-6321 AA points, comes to 1.96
